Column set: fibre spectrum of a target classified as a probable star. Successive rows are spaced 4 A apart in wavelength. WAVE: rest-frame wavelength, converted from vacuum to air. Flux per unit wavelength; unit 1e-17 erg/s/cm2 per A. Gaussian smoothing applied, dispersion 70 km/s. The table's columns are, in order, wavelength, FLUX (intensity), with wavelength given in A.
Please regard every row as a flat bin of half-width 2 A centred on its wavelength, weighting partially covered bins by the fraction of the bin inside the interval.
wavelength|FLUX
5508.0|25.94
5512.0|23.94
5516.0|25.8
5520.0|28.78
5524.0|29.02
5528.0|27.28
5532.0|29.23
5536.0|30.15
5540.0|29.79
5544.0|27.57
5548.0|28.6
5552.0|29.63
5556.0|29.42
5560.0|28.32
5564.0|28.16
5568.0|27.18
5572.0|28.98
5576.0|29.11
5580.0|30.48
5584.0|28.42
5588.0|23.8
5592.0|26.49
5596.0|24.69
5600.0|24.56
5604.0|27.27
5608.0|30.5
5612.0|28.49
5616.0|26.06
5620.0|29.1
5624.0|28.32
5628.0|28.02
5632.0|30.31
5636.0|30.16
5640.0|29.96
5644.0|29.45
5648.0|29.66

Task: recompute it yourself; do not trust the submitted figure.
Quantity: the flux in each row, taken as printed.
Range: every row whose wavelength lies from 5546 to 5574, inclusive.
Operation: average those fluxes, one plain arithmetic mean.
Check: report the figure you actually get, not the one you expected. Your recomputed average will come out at 28.6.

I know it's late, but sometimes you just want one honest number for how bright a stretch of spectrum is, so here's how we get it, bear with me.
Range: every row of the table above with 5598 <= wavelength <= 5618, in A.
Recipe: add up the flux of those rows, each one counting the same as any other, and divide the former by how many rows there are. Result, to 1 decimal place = 27.4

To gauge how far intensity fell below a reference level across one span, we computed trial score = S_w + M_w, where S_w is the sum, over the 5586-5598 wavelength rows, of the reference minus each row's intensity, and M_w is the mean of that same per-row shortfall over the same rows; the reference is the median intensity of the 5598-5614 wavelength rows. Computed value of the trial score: 12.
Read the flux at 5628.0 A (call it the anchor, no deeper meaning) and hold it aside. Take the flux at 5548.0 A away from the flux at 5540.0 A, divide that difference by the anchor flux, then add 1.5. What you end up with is 1.54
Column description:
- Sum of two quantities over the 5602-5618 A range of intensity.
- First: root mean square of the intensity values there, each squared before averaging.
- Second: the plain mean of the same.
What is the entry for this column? 56.2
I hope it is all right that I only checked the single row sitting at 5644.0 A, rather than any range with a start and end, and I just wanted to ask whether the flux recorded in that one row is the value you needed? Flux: 29.45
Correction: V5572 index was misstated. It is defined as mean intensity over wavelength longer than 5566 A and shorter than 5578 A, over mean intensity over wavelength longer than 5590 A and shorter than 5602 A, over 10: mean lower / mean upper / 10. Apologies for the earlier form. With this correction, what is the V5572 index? 0.113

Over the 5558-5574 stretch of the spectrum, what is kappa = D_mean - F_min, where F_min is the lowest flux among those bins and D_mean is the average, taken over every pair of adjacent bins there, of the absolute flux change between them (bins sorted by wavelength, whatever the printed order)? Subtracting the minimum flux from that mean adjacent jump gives -26.2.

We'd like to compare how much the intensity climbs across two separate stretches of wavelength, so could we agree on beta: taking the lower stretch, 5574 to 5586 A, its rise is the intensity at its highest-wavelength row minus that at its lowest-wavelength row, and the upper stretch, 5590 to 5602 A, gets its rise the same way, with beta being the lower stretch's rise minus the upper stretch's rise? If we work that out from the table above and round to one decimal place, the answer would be 1.2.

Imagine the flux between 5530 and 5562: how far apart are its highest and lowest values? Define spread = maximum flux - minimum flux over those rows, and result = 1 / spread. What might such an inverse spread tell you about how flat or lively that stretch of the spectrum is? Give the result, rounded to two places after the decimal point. 0.39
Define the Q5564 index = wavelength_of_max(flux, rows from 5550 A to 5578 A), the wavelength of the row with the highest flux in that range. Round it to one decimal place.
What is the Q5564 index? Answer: 5552.0 A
